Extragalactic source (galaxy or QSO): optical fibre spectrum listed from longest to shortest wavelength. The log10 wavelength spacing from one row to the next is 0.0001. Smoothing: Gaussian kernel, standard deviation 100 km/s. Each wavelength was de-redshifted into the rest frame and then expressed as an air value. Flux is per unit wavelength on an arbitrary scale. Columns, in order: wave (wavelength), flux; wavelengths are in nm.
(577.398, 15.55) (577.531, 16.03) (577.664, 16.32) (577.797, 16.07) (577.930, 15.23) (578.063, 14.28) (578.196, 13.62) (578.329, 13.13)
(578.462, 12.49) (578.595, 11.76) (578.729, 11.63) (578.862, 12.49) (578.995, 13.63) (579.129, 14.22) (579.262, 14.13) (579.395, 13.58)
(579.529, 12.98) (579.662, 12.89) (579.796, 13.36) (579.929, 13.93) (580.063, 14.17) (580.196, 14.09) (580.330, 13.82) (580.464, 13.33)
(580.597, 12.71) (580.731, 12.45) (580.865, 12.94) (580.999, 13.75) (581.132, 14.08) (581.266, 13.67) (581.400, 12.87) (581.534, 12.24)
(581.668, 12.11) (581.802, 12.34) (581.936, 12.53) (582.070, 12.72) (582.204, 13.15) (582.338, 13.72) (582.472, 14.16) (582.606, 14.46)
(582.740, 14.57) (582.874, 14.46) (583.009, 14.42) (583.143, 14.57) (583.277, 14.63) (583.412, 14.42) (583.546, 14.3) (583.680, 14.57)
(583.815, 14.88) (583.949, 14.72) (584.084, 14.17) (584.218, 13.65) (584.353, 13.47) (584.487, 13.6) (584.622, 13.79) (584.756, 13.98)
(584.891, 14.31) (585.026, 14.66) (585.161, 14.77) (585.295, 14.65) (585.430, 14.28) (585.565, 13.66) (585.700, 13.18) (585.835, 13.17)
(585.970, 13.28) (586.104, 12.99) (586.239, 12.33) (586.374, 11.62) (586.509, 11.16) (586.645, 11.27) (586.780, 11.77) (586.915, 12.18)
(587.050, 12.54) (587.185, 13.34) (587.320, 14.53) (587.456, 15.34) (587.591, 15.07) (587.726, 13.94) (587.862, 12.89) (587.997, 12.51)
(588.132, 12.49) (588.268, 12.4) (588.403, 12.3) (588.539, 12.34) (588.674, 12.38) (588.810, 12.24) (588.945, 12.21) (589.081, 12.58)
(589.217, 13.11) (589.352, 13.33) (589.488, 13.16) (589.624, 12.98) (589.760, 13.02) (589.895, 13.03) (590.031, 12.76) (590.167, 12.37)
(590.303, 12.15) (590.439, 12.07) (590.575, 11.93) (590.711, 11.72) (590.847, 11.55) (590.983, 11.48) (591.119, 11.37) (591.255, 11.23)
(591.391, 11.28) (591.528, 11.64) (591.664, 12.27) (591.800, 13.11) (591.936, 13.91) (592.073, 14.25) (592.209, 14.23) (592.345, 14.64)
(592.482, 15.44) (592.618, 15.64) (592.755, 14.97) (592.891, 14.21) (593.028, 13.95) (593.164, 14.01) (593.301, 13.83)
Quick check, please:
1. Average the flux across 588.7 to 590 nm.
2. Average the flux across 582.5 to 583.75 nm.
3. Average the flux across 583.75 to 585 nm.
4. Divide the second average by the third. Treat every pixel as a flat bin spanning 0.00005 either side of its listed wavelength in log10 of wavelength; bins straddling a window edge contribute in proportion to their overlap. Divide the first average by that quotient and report 12.5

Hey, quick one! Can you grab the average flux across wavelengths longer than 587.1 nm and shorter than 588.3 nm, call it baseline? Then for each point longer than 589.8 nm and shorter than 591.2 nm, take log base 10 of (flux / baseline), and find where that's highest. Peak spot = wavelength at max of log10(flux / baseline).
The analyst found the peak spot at 589.895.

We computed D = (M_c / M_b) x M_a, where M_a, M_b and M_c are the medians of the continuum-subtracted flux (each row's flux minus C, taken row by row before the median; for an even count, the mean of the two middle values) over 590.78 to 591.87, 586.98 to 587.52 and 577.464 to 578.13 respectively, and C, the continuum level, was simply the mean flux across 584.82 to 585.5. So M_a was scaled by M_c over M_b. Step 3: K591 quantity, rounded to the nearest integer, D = 8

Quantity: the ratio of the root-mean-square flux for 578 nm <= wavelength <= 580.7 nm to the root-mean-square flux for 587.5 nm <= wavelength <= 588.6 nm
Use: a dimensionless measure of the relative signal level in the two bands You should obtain 1.02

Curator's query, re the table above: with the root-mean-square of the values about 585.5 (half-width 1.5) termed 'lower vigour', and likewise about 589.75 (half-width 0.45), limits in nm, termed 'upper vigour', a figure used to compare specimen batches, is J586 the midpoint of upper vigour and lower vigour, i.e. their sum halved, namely 13.1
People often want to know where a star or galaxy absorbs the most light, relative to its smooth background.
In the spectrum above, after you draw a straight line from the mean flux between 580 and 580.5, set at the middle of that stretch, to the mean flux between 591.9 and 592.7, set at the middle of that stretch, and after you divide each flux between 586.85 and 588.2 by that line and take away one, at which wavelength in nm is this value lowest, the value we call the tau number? 586.915 nm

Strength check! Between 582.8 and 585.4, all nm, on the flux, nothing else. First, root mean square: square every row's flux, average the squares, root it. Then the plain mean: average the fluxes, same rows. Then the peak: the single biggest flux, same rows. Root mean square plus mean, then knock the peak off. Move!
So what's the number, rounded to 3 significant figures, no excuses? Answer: 13.8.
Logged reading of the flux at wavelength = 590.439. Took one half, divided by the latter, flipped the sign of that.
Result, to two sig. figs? -0.041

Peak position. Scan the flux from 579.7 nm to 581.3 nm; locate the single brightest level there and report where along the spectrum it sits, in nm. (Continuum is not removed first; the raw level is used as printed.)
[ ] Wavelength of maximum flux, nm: 580.063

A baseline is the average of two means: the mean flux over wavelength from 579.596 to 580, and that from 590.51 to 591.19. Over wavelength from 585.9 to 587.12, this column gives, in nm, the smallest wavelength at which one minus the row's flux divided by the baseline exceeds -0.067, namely 585.970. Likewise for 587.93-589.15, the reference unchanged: 587.997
